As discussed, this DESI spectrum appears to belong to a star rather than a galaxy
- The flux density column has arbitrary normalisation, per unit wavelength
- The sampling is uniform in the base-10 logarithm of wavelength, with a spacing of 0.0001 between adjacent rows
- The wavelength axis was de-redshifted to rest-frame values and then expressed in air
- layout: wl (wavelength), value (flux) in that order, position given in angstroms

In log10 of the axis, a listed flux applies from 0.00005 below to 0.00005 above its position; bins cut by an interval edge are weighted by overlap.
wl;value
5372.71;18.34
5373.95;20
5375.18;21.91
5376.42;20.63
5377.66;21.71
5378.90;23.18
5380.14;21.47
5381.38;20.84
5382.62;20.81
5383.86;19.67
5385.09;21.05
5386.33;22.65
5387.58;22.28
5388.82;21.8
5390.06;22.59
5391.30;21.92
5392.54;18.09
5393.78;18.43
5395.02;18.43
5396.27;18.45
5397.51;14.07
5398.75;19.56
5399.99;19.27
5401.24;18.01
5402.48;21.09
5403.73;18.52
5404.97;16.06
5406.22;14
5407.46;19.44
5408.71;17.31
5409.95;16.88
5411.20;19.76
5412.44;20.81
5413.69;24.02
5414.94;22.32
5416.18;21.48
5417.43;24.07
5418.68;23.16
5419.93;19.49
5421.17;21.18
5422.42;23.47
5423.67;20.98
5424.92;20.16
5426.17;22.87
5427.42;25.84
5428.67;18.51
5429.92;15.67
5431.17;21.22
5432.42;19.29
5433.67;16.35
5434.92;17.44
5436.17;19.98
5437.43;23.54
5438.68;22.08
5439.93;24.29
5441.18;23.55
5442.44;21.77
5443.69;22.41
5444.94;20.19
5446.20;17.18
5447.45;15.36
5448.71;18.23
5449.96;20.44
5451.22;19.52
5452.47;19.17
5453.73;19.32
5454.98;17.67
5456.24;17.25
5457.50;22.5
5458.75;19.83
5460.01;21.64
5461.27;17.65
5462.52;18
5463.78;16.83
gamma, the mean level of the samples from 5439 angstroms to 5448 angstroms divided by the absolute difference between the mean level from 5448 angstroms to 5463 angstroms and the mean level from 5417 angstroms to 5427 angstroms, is 8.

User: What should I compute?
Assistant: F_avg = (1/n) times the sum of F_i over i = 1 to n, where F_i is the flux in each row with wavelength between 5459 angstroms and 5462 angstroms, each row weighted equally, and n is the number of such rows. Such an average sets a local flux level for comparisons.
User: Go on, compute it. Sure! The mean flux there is 19.6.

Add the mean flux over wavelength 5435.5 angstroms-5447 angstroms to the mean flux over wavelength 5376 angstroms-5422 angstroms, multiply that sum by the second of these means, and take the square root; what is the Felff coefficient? 29.0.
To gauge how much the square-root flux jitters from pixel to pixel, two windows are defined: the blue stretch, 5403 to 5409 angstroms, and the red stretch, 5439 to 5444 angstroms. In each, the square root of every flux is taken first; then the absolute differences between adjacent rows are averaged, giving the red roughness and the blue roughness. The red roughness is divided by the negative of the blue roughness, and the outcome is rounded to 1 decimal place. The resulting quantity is -0.3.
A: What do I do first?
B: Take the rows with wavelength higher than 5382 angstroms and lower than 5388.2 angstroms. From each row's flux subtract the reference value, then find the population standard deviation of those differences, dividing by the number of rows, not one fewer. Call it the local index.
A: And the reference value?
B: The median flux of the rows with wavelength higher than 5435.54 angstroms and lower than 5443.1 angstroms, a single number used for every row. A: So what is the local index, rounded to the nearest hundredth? 1.07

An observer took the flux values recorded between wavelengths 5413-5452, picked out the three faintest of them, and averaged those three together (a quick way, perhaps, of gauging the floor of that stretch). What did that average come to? 15.8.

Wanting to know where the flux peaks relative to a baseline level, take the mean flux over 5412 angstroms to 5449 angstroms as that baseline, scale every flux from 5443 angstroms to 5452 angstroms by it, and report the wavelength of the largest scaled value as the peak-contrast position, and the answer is 5443.69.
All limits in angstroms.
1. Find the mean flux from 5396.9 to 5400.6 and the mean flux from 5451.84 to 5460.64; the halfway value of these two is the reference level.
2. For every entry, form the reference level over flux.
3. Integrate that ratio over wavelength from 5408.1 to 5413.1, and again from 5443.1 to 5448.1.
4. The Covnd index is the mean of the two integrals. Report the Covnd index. 5.0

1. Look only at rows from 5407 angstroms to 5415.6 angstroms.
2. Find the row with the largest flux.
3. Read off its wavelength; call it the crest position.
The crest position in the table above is 5413.69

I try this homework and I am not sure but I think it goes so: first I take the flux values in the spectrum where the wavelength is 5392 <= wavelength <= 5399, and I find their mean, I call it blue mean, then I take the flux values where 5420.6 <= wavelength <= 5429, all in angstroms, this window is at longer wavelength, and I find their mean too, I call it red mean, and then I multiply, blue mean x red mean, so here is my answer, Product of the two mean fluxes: 390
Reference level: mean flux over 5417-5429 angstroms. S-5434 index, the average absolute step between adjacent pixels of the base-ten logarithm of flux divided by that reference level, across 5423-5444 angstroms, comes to 0.055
